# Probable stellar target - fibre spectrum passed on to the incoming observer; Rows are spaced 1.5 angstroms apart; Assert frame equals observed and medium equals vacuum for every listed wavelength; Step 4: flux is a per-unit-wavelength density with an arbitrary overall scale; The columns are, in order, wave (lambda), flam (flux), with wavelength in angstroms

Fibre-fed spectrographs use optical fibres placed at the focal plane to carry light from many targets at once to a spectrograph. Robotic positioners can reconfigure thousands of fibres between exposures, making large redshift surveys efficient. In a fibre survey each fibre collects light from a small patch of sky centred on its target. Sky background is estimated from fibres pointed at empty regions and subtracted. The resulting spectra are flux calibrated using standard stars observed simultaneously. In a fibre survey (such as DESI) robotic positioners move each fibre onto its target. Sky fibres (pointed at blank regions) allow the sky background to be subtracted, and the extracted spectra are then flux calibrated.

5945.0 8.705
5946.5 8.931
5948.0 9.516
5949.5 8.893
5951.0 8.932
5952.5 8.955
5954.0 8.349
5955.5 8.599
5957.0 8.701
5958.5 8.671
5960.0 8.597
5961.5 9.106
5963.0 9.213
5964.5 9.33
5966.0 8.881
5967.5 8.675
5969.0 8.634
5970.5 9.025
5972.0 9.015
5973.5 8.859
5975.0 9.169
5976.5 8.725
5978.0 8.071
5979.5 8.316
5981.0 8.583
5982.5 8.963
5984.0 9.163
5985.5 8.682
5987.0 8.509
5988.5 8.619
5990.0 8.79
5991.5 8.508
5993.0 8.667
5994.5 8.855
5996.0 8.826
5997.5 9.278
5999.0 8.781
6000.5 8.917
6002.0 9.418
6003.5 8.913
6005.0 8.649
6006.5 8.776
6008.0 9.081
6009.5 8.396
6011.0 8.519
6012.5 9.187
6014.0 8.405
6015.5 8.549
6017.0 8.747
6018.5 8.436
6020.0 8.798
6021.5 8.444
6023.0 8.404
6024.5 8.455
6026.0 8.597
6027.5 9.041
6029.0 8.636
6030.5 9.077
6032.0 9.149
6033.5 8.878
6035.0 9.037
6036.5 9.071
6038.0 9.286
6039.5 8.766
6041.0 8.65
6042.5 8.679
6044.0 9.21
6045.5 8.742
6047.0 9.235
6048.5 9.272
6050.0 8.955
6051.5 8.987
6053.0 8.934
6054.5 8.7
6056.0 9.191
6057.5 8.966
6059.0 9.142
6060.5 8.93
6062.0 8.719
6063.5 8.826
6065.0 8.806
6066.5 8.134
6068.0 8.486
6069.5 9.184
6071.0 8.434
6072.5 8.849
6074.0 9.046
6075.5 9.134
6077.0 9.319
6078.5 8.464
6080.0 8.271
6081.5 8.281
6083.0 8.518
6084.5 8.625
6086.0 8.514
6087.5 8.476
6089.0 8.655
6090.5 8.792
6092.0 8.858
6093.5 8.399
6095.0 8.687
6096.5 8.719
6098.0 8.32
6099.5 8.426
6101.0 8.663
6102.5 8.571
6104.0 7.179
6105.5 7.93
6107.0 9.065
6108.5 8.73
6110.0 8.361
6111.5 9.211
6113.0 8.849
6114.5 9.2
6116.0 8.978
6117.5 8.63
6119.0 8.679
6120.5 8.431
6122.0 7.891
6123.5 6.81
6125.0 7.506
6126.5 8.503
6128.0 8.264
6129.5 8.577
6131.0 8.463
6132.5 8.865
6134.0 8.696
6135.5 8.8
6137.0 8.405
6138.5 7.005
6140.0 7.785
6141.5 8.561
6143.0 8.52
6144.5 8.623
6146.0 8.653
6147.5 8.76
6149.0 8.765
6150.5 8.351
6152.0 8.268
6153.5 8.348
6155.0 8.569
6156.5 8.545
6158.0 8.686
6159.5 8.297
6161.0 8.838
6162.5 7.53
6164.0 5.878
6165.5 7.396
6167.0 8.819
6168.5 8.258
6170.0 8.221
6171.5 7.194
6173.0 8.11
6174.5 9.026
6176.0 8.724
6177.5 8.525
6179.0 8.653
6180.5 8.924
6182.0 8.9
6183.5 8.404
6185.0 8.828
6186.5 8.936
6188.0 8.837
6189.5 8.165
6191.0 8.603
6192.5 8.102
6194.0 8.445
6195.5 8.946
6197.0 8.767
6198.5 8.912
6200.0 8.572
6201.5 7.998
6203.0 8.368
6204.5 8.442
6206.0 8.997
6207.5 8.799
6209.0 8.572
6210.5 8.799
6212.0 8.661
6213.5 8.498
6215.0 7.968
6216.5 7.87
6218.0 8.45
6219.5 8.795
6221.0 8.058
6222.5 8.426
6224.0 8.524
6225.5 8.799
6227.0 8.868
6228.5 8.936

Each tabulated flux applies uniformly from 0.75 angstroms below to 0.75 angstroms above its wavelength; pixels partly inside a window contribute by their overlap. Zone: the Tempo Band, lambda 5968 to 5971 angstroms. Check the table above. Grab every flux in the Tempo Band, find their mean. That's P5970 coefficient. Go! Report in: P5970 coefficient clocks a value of 8.8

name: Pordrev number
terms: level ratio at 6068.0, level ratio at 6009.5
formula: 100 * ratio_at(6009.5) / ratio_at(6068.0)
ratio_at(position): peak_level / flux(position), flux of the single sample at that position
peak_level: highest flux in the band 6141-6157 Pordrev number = 101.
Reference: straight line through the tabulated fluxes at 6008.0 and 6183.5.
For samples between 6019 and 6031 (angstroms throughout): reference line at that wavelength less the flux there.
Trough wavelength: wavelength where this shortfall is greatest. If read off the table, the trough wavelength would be 6023.0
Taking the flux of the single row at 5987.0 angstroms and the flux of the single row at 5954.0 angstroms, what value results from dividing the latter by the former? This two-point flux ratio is 0.98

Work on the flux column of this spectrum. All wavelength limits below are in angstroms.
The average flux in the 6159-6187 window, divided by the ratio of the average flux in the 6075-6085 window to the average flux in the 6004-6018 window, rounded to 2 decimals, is 8.33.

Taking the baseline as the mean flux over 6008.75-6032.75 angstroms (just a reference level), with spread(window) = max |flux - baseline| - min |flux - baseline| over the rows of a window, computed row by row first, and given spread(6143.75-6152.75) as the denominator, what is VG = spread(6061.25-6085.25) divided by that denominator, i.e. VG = 1.6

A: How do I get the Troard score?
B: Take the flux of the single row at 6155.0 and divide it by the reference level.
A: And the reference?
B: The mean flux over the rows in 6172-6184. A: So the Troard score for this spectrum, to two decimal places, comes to 0.99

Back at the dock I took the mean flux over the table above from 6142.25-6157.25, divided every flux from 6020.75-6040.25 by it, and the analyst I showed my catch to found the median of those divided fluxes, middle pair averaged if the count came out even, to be 1.04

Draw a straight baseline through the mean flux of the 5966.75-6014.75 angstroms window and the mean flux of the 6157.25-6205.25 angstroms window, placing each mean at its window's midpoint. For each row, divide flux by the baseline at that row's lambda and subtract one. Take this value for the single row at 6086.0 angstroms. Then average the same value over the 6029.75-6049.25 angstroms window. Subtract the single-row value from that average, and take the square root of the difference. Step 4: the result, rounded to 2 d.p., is 0.21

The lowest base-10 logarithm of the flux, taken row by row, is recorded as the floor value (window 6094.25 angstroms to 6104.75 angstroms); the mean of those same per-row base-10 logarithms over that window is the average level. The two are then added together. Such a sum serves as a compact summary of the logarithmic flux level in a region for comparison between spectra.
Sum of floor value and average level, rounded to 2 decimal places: 1.78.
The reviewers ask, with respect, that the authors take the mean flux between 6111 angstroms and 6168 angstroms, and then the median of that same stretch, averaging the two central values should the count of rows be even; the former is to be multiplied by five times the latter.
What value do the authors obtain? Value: 357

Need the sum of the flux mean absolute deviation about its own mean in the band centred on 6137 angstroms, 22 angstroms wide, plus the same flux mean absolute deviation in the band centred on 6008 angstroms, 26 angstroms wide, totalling 0.54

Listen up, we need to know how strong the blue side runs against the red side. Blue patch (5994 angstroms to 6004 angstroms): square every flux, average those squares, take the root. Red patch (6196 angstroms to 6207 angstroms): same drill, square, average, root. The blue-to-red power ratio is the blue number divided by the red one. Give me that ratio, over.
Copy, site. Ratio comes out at 1.05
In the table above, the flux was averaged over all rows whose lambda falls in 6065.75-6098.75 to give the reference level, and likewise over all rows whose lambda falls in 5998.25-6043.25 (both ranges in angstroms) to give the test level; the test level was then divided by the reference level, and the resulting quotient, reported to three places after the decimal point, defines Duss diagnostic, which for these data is 1.017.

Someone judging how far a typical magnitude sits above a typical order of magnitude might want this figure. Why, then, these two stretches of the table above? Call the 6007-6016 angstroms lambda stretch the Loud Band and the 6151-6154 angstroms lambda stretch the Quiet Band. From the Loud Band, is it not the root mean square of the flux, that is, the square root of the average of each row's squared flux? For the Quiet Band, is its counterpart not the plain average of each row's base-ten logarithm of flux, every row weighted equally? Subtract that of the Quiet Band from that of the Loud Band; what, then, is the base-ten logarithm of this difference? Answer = 0.891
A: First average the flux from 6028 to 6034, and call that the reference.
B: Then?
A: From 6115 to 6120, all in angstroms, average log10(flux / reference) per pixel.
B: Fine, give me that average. -0.009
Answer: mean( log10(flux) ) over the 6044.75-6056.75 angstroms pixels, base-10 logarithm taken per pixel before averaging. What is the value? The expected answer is 0.954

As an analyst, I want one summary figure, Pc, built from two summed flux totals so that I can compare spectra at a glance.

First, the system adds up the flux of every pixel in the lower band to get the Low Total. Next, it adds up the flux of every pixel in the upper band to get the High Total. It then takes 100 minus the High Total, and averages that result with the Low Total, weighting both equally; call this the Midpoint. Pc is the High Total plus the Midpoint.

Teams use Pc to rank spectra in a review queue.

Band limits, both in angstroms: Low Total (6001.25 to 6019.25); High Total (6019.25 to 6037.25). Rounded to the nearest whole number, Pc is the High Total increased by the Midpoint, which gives 155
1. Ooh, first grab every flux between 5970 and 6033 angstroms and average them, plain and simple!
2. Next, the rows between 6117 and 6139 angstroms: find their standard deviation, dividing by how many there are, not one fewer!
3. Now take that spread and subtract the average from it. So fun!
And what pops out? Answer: -8.14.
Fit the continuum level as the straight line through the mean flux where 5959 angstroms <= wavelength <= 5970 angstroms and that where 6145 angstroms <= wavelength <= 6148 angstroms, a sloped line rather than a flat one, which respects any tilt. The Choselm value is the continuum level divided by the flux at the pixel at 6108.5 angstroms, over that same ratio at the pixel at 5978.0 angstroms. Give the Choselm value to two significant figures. 0.91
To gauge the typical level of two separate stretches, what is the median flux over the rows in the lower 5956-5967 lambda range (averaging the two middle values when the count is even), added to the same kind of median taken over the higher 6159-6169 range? 17.1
